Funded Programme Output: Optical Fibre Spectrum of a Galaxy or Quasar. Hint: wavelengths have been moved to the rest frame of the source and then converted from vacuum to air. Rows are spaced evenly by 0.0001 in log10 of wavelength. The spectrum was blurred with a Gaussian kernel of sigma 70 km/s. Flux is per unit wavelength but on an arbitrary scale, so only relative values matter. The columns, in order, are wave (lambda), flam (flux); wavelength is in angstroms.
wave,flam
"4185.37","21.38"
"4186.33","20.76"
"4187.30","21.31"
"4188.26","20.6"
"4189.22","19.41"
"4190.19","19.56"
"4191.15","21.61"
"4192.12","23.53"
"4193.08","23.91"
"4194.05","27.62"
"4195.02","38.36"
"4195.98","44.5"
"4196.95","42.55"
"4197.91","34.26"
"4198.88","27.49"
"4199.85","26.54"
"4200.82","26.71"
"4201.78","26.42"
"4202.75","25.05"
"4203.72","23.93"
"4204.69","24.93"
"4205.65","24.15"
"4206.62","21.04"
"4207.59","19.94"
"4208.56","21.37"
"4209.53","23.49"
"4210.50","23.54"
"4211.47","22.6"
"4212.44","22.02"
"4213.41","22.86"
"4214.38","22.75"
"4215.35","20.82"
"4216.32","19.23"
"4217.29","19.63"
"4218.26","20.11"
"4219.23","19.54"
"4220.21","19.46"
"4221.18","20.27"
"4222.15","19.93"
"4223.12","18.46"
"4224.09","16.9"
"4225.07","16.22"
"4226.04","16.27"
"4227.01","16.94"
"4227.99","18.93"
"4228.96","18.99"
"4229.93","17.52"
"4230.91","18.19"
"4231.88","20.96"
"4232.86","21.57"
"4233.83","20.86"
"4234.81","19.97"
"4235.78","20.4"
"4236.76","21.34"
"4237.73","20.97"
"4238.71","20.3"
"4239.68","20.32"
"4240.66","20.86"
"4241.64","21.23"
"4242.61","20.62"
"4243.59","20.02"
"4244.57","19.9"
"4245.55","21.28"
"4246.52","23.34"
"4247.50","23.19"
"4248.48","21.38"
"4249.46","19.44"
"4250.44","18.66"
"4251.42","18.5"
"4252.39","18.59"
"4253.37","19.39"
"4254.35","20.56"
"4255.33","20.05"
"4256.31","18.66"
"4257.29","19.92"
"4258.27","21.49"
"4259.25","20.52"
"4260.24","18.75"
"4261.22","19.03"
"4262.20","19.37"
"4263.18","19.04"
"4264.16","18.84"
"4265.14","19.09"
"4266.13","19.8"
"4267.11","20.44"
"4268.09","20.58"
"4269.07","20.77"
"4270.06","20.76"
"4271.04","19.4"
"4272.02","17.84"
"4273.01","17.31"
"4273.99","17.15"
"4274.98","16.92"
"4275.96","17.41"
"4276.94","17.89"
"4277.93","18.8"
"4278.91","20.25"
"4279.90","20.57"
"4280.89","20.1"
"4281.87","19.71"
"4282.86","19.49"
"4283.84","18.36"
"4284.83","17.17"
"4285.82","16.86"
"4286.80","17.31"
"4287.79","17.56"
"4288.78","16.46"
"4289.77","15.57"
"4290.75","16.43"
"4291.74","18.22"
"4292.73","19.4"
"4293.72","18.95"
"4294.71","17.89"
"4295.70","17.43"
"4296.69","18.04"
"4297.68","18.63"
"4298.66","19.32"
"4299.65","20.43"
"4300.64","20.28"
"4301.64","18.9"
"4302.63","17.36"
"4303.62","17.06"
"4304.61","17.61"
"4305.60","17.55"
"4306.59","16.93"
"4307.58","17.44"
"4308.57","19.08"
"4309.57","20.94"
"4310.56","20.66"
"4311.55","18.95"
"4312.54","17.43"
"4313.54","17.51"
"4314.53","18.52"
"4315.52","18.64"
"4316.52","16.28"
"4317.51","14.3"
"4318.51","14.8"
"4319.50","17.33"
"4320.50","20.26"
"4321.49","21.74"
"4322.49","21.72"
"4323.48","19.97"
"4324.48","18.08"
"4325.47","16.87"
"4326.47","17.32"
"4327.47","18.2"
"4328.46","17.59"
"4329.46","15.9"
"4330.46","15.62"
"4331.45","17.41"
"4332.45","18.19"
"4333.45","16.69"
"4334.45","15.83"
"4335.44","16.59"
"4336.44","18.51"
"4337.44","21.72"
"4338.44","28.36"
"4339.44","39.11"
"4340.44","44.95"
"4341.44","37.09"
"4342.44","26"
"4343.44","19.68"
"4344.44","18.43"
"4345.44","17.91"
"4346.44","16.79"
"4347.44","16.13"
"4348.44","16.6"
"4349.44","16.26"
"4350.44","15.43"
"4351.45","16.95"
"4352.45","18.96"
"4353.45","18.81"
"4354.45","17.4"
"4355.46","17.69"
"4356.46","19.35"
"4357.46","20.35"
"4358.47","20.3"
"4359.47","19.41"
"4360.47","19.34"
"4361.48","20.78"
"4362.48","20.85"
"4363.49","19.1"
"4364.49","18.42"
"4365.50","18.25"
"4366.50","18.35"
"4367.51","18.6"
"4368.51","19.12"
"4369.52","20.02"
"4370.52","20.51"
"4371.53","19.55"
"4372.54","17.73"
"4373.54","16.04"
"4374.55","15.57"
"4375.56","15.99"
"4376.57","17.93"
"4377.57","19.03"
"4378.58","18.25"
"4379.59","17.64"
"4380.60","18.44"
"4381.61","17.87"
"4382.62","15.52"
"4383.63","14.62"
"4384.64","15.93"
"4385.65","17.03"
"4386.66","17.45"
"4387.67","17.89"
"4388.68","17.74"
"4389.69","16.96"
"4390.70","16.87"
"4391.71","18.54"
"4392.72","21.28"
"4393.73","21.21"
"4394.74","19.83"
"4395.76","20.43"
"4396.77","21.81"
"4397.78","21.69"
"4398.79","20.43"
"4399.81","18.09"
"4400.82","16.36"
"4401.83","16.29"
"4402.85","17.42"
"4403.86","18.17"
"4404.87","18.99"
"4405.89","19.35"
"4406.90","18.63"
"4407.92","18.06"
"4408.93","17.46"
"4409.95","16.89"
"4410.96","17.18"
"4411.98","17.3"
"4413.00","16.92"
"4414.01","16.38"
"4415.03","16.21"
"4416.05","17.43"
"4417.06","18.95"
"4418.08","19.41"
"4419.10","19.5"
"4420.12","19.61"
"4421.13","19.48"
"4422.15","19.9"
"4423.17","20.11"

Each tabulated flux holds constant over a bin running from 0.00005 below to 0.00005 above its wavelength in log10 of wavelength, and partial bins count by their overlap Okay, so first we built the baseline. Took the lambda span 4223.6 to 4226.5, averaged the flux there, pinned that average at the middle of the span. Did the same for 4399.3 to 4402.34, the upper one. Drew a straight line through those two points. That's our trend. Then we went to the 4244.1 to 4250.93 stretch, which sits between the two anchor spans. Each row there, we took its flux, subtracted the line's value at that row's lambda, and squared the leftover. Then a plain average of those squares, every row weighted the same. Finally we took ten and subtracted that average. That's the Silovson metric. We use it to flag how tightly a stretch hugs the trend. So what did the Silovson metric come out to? -13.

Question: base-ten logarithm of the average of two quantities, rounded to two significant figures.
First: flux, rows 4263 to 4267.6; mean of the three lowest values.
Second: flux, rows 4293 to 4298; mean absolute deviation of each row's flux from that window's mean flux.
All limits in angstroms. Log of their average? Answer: 0.99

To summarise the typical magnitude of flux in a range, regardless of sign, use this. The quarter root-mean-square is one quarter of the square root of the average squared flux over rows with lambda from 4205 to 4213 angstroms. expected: 5.6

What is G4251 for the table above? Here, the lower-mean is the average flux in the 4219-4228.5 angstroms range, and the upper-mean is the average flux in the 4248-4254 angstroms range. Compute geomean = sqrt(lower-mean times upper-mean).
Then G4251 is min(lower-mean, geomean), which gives 18.3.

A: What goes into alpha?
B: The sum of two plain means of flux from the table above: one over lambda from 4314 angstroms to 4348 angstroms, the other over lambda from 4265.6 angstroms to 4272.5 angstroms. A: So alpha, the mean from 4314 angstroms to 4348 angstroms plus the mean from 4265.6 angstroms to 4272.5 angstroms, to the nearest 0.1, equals 40.3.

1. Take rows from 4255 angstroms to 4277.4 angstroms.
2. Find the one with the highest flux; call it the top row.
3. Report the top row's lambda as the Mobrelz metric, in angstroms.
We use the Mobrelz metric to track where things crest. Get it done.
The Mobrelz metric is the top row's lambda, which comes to 4258.27 angstroms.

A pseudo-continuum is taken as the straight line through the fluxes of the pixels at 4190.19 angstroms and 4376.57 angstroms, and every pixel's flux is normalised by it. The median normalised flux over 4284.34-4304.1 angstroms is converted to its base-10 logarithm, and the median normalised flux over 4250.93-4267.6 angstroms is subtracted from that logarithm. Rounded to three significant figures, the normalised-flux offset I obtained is -1.04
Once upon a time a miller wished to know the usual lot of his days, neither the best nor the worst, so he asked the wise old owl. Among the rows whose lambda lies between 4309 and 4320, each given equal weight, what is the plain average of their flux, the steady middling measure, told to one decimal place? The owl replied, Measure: 17.8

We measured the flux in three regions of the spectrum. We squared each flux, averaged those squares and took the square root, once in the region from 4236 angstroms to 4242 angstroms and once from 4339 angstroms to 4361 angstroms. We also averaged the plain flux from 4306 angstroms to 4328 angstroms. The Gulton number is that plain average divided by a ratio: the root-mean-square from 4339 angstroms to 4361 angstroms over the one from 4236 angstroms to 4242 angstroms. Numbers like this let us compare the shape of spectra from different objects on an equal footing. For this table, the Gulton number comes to 17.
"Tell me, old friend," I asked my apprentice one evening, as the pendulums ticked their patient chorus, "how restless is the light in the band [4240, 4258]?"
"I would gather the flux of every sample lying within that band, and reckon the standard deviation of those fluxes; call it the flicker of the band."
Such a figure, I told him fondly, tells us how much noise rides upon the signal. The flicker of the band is 1.4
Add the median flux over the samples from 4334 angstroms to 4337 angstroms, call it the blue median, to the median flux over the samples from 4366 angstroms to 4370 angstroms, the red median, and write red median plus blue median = 35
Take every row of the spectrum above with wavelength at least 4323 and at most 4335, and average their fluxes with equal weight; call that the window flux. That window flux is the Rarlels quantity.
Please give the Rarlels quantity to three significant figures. 17.3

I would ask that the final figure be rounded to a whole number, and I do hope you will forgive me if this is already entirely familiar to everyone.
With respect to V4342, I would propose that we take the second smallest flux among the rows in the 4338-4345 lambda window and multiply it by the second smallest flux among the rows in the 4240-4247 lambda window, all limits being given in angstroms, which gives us 394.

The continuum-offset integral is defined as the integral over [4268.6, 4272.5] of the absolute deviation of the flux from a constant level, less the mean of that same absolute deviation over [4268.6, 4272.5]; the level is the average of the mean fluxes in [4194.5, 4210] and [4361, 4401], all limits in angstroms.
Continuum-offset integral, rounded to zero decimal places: 11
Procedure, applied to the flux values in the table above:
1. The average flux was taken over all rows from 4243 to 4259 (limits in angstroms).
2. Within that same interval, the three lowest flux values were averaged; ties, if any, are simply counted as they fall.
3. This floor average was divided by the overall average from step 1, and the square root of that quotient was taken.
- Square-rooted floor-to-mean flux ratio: 0.957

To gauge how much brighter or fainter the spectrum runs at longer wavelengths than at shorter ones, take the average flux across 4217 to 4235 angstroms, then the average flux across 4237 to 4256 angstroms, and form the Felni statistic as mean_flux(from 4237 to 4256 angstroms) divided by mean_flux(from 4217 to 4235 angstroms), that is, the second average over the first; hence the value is 1.08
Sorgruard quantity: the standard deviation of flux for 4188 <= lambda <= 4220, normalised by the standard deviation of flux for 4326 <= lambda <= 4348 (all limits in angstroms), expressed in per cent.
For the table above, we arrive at 76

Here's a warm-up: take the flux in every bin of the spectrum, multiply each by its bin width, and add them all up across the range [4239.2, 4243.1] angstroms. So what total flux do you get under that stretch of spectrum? 81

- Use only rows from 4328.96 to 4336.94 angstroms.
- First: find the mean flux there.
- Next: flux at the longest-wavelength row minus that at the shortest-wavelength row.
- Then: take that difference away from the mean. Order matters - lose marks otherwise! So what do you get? 14.2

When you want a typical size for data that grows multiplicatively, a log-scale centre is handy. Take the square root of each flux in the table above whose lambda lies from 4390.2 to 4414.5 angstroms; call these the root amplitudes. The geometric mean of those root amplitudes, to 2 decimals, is 4.30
